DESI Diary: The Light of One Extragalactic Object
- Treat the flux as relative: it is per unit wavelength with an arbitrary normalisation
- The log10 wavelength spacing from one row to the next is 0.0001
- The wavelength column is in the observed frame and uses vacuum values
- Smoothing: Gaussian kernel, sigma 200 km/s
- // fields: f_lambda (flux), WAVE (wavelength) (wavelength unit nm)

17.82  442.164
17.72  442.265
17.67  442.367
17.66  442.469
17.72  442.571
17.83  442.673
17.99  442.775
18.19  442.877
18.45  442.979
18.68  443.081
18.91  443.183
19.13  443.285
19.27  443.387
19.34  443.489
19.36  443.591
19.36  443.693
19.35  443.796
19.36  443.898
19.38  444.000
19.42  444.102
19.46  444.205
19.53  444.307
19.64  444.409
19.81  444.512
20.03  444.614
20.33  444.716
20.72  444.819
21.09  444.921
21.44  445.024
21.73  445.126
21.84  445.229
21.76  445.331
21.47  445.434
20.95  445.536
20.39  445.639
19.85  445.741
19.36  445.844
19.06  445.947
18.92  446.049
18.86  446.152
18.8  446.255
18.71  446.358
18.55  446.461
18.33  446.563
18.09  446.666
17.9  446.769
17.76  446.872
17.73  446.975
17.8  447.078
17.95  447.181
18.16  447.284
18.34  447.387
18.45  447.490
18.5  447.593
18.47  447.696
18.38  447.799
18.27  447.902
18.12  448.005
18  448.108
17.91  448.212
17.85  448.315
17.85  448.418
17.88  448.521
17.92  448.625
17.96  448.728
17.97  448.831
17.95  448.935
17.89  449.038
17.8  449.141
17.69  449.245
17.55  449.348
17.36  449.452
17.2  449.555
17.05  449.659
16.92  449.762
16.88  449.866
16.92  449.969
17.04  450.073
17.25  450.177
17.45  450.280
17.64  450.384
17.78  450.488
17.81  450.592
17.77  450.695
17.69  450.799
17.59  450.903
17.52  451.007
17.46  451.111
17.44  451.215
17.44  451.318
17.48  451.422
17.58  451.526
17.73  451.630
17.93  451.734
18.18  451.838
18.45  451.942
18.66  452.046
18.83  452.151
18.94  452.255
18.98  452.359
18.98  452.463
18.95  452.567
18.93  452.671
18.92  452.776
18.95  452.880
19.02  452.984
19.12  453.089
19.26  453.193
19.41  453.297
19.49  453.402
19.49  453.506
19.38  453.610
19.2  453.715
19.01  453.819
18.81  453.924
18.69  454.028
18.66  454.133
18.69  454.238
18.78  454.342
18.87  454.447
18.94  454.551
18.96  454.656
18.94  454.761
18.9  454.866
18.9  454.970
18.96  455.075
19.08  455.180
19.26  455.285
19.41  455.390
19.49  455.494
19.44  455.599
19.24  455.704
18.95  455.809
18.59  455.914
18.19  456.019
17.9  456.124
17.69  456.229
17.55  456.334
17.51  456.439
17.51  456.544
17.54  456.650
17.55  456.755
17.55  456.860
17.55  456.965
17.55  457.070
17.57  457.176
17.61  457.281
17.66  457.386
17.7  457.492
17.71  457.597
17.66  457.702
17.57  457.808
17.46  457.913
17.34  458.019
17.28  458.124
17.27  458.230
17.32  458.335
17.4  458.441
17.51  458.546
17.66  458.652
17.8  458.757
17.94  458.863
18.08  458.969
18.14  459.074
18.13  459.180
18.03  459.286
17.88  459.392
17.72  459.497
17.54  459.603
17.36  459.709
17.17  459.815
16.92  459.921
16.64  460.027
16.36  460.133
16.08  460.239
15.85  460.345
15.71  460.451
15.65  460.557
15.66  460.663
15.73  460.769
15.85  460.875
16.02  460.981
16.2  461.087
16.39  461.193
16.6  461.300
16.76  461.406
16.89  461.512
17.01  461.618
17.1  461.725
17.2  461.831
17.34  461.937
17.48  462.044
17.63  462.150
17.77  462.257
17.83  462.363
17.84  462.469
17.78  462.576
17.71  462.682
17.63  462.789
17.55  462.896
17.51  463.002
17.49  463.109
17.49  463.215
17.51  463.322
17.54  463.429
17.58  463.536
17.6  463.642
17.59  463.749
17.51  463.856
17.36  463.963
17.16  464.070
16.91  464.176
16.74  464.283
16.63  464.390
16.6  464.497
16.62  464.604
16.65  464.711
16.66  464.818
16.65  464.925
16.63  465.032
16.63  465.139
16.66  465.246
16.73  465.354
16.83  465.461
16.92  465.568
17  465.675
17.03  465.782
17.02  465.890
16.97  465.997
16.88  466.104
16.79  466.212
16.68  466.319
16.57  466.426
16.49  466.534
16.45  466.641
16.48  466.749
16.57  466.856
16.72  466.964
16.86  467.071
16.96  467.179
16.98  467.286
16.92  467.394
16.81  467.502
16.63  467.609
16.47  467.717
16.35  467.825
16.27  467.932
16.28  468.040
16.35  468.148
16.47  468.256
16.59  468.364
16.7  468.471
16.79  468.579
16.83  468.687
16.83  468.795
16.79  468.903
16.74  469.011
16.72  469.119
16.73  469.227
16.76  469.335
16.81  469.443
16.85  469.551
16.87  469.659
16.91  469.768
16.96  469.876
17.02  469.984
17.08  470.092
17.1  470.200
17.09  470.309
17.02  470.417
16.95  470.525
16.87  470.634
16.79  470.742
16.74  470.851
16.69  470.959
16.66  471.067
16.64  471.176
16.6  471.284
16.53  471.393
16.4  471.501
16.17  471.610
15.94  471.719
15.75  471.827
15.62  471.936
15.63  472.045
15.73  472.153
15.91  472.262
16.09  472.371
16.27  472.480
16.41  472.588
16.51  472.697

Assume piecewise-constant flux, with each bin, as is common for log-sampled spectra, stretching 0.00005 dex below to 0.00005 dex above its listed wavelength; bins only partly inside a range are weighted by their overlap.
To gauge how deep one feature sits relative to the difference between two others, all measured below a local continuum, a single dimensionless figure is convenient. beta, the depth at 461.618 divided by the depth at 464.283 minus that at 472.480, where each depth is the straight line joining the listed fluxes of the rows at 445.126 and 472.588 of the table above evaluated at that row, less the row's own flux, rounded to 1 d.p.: 1.4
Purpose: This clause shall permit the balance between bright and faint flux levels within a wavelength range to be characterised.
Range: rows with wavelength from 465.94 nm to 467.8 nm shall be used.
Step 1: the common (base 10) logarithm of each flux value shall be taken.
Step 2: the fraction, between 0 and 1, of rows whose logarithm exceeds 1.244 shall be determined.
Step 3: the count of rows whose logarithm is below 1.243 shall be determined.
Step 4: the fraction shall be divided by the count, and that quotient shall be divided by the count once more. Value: 0.000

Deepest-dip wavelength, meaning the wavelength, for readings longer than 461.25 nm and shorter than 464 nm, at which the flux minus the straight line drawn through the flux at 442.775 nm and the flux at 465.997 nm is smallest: 461.300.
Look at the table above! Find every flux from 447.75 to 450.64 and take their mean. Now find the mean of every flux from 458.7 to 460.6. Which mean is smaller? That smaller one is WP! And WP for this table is 17.2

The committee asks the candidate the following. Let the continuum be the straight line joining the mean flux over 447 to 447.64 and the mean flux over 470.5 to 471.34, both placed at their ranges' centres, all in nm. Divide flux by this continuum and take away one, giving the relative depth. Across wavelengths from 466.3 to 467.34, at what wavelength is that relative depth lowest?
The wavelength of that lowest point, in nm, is 466.641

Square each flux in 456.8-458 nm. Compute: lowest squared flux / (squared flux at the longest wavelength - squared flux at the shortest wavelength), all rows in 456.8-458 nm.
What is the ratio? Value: -97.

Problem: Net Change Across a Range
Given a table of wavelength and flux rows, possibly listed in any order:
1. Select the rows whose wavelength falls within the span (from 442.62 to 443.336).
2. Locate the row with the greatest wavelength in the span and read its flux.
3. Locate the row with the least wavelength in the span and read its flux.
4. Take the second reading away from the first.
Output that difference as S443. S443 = 1.3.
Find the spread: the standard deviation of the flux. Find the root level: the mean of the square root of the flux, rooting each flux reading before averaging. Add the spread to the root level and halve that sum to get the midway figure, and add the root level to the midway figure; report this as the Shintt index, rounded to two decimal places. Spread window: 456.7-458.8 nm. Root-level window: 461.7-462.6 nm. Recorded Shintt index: 6.36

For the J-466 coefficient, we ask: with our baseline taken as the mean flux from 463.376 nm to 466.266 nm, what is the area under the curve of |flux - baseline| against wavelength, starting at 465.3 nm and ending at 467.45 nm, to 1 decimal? 0.4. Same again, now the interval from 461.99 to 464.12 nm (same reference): 1.3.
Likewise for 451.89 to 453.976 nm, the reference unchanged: 4.3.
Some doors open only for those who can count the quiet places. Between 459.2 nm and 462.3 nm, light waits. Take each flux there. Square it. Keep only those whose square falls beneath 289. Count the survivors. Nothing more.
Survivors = 16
